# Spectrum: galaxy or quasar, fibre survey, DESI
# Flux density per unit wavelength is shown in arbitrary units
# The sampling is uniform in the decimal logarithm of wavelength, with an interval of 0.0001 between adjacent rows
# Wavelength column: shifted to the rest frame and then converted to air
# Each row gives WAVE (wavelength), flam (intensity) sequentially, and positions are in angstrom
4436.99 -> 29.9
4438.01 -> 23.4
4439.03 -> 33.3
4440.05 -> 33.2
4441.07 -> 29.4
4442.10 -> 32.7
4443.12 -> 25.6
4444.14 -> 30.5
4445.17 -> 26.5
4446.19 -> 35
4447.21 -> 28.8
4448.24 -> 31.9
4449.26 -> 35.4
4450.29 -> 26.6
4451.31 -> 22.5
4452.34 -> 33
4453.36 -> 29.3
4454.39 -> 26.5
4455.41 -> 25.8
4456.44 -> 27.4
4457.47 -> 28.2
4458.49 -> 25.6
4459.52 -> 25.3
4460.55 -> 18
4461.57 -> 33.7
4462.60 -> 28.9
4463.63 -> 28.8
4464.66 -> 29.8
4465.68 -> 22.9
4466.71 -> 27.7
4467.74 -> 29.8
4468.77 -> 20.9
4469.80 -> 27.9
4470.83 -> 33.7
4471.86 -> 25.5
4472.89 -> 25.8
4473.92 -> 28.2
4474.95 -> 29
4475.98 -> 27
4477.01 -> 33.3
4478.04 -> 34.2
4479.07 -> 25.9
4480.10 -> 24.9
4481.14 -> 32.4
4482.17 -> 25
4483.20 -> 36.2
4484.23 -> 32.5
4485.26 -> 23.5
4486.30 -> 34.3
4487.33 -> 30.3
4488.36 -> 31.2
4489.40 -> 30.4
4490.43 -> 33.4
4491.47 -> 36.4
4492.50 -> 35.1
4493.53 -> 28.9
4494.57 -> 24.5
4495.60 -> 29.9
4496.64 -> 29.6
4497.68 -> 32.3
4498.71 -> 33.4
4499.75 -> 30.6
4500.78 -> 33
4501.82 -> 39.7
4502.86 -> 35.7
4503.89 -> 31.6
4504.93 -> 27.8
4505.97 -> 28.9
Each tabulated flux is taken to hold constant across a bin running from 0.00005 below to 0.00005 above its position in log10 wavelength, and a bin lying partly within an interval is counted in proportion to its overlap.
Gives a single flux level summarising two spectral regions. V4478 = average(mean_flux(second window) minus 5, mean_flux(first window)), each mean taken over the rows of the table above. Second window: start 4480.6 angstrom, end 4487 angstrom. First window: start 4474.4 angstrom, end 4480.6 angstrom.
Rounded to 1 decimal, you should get 27.3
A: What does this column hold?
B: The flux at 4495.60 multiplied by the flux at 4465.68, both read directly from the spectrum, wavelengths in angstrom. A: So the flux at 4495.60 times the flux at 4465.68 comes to 685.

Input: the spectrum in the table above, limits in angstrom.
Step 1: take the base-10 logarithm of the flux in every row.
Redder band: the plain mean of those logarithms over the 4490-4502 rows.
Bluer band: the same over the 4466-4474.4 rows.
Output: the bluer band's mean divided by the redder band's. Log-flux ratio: 0.953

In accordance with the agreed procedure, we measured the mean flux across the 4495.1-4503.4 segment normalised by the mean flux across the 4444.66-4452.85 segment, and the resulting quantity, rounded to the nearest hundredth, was 1.10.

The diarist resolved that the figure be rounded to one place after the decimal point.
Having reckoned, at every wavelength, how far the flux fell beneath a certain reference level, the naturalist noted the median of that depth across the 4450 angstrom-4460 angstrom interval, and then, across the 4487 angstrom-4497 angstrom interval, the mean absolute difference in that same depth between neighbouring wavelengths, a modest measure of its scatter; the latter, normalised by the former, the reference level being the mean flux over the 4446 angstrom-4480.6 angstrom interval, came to 1.8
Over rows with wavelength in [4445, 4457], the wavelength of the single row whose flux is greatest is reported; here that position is 4449.26 angstrom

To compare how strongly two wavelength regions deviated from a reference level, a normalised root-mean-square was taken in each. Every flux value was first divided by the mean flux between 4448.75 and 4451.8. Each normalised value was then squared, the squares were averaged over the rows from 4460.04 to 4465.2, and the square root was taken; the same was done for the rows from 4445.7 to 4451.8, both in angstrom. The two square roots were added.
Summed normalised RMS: 2.08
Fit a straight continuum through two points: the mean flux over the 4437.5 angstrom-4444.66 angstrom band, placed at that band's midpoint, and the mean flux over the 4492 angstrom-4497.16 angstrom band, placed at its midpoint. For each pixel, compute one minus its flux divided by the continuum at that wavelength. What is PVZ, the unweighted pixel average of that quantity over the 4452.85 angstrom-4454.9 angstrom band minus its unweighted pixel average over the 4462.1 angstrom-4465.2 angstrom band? 0.04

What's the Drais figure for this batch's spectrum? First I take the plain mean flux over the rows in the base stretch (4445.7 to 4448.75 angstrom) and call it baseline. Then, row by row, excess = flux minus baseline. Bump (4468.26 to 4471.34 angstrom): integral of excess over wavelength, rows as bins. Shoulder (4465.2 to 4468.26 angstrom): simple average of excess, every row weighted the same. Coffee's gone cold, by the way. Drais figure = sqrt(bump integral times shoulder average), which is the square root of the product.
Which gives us 8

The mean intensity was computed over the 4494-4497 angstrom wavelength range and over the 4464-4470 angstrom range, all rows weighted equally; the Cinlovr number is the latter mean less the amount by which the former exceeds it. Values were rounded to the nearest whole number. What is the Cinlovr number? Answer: 25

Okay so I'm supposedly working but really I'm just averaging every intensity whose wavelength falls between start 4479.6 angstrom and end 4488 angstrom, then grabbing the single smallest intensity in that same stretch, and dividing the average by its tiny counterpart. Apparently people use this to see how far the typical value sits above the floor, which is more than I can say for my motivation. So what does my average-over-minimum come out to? 1.27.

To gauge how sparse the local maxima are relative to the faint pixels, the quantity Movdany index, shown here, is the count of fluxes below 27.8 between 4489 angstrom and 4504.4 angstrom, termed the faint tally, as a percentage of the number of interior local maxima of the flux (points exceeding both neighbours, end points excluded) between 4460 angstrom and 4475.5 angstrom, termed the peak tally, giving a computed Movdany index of 25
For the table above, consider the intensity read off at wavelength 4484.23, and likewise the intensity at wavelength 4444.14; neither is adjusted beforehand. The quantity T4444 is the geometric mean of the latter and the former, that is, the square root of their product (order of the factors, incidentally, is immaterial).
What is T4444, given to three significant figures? 31.5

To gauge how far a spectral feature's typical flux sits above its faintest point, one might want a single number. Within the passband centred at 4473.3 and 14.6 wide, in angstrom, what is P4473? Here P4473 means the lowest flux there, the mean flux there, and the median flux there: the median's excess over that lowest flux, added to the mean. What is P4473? 35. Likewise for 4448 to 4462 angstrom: 37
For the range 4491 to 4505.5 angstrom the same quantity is 39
